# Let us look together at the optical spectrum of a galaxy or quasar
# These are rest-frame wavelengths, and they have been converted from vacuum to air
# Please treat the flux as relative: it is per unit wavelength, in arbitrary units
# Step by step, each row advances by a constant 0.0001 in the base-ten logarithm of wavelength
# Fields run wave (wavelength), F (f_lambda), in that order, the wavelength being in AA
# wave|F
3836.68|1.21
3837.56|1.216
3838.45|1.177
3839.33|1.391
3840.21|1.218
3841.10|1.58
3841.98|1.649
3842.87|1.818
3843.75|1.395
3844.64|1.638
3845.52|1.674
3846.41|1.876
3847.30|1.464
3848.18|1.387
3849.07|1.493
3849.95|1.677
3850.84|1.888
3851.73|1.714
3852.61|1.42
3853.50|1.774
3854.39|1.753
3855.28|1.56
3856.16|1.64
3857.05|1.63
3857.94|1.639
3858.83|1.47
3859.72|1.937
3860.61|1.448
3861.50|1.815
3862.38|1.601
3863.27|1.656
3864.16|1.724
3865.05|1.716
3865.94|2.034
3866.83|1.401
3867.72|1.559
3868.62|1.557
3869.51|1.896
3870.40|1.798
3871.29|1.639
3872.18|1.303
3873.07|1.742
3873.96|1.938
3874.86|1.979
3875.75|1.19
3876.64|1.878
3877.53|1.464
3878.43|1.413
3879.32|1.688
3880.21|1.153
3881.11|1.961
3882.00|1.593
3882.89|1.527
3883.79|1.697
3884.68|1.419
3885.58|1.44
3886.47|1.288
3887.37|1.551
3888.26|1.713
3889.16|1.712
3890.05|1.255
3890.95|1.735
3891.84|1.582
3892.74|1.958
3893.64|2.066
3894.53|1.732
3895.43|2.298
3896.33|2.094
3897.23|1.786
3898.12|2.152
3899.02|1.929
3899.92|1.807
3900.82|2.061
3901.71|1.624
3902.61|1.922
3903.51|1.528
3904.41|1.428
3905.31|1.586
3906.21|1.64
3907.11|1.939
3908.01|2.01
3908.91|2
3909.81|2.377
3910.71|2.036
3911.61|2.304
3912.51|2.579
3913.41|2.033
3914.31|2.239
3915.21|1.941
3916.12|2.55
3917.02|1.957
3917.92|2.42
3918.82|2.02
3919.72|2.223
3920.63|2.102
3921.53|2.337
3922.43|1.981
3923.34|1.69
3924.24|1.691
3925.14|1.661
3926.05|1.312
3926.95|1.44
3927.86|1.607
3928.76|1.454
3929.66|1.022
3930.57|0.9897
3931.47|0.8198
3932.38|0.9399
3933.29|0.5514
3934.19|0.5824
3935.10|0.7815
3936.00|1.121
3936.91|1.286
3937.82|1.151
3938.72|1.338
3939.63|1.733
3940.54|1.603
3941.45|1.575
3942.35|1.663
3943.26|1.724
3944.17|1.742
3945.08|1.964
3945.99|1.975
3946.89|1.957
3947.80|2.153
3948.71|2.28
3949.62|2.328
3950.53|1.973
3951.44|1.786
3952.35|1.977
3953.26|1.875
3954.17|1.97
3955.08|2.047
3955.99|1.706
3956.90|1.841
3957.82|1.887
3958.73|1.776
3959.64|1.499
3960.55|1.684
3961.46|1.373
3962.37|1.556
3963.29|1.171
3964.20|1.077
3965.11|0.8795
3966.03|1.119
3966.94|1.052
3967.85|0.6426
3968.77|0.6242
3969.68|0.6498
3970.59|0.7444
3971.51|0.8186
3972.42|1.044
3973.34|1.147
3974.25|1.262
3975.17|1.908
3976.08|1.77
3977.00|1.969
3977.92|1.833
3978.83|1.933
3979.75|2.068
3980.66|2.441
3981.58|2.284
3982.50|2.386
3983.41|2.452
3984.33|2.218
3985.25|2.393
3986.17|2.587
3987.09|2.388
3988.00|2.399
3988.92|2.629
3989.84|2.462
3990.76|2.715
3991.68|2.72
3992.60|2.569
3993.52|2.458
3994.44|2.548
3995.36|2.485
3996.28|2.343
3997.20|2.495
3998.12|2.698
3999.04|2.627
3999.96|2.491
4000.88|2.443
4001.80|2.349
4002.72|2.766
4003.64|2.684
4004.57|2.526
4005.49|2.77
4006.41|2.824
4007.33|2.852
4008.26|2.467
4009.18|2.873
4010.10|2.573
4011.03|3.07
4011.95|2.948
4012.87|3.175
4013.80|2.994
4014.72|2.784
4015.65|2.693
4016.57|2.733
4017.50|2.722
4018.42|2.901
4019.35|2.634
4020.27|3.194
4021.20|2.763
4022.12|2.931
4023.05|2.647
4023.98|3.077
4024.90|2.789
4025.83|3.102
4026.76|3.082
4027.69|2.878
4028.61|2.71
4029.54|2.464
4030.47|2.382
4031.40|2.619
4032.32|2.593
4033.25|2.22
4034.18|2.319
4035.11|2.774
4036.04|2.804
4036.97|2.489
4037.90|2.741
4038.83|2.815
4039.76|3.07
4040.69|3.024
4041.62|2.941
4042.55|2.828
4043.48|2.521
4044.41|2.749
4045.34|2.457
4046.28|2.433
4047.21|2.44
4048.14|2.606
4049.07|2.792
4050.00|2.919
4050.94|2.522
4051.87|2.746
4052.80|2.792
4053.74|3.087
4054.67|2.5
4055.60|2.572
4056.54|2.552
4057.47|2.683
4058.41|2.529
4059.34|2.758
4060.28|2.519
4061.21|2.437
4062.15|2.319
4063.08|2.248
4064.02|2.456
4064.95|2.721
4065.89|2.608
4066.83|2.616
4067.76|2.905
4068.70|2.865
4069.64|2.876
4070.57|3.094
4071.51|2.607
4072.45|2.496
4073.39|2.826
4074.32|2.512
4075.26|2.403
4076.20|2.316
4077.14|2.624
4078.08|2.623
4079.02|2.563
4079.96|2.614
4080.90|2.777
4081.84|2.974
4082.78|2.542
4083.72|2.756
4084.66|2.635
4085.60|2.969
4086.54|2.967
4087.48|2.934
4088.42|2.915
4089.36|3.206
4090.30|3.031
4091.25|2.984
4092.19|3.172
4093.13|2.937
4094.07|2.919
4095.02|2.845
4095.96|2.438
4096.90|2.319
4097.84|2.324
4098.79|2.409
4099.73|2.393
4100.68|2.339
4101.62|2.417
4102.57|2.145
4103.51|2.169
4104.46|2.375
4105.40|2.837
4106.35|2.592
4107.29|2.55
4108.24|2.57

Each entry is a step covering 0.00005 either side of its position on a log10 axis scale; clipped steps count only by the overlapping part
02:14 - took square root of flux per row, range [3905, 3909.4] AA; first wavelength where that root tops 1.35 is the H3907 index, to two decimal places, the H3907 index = 3907.11 AA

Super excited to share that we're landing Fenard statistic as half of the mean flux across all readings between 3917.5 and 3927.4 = 0.95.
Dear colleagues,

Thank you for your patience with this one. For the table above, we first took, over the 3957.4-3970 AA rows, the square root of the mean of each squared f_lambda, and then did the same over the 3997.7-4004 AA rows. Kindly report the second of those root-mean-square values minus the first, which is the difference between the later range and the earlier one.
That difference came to 1.3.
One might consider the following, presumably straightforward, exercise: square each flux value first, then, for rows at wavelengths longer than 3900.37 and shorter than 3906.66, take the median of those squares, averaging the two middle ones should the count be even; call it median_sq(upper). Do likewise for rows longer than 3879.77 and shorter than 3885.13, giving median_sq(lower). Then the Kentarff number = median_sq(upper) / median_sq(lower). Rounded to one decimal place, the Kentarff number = 1.1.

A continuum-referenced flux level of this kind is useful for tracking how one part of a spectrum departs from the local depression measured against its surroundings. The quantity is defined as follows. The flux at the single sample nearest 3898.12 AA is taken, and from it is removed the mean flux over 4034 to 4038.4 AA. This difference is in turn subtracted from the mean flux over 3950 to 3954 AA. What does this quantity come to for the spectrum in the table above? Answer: 2.4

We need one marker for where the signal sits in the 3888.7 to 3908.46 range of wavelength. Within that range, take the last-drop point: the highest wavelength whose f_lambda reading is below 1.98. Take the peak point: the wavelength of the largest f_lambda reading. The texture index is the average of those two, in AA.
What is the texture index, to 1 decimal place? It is 3901.3 AA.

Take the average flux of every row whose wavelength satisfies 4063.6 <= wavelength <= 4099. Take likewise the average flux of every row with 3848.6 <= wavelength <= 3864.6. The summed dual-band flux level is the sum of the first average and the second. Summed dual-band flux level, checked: 4.4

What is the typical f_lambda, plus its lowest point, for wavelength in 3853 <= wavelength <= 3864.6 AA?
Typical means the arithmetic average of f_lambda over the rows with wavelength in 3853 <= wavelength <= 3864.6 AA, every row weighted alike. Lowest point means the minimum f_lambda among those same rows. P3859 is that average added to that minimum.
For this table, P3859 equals 3.1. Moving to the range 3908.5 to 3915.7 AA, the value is 4.1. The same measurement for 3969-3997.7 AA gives 2.7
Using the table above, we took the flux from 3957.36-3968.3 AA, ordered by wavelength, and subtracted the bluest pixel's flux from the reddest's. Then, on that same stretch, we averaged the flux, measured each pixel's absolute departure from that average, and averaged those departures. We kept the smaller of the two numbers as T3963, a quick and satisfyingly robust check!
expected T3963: -1.24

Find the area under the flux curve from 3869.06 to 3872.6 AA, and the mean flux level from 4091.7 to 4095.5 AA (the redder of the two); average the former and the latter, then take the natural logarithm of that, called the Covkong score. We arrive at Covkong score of 1.49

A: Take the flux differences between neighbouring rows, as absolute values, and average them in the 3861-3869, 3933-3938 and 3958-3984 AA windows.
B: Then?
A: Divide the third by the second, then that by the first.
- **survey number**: 5.9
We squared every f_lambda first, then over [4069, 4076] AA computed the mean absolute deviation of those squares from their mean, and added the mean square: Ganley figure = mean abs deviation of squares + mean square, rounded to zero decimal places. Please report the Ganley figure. 8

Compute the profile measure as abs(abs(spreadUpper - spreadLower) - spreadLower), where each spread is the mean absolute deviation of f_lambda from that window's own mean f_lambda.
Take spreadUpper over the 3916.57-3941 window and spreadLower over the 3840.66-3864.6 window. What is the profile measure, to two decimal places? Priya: 0.19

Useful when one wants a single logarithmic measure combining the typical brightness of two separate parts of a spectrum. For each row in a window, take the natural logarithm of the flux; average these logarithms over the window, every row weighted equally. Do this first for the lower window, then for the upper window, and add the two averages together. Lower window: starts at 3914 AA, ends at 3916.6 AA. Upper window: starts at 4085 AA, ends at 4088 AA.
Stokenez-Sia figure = 1.9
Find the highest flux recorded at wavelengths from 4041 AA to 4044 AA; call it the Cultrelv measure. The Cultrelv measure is 2.941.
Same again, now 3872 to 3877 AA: 1.979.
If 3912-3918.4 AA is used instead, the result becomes 2.579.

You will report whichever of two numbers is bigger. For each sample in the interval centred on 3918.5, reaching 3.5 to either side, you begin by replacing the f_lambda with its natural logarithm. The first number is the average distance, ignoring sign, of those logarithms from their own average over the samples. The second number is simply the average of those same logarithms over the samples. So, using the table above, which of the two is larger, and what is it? 0.78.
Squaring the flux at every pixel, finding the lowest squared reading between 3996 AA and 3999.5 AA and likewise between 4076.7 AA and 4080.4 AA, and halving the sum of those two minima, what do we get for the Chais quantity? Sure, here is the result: 6.0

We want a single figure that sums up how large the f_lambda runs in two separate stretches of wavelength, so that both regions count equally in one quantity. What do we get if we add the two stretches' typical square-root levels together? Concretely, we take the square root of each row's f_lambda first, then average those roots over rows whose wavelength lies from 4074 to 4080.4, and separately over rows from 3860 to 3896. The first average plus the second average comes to 2.87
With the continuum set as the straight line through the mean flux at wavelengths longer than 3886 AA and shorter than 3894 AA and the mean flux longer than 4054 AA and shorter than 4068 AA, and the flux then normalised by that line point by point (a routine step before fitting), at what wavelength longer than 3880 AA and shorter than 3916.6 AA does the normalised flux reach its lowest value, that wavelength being 3880.21 AA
